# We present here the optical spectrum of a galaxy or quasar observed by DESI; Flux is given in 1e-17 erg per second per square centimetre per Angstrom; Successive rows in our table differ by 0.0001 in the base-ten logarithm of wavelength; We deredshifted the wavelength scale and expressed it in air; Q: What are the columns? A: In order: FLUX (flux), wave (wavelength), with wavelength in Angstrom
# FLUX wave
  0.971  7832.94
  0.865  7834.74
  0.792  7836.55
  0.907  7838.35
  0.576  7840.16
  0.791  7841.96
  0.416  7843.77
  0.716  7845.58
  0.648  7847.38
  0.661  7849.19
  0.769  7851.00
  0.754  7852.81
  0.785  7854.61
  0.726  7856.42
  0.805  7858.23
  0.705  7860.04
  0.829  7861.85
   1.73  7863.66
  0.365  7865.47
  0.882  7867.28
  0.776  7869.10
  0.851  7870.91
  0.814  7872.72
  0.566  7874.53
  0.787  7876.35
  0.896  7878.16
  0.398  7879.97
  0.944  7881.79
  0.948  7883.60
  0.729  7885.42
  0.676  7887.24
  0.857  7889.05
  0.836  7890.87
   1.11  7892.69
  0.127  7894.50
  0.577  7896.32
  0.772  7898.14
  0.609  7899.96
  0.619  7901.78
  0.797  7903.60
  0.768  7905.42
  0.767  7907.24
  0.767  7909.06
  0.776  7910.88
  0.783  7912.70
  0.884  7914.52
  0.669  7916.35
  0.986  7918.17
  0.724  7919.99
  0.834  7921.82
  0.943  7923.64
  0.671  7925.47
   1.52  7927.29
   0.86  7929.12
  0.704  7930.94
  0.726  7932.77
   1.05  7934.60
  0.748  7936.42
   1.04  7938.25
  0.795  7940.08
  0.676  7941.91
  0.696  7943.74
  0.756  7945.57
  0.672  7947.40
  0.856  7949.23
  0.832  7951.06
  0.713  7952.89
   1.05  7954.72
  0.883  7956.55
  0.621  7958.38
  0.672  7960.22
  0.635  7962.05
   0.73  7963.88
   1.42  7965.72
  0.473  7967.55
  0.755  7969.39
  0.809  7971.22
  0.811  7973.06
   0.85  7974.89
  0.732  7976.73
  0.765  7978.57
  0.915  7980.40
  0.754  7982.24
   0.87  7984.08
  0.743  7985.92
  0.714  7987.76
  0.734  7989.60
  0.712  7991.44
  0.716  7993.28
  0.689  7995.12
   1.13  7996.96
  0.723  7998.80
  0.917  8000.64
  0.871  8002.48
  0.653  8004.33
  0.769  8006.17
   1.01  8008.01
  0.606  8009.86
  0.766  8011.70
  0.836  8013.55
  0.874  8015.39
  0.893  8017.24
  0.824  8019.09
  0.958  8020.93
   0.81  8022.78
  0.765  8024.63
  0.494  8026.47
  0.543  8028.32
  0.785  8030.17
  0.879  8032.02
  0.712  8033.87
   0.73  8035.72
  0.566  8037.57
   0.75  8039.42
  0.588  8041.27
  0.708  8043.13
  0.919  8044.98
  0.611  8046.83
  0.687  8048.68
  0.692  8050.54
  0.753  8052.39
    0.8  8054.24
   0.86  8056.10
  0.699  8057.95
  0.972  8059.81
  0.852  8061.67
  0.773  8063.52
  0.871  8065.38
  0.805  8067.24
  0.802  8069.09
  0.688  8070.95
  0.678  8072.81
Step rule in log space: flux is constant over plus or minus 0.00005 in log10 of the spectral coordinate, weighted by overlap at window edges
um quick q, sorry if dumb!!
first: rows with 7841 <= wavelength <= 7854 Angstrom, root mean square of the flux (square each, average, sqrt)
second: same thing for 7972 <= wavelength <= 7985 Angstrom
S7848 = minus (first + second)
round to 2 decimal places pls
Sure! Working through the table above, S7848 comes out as -1.51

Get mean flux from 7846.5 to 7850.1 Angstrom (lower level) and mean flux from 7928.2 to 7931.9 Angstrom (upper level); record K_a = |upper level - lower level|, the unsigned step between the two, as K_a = 0.13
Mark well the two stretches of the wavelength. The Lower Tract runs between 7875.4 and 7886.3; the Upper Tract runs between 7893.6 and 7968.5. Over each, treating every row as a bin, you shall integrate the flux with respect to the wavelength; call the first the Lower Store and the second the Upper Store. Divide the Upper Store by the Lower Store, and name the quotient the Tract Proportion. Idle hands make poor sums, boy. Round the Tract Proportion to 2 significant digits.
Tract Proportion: 6.9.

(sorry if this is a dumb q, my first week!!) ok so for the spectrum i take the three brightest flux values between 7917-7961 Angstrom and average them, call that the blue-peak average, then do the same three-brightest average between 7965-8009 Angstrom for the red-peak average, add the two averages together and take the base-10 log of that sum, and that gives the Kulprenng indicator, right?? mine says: 0.379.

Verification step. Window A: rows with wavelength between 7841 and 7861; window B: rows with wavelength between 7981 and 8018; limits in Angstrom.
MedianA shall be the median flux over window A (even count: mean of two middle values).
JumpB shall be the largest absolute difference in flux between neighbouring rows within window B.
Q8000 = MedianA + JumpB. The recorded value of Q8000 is 1.17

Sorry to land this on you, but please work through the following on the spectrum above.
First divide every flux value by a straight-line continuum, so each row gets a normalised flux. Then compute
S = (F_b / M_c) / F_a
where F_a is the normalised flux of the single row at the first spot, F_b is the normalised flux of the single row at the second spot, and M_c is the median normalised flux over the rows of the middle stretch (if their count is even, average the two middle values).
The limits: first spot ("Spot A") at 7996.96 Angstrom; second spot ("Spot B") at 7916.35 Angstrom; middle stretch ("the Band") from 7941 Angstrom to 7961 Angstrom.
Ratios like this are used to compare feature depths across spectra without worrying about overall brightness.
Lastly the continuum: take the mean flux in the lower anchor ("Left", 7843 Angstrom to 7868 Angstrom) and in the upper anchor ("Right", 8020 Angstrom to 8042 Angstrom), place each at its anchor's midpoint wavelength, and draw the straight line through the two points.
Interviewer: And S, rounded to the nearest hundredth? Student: 0.59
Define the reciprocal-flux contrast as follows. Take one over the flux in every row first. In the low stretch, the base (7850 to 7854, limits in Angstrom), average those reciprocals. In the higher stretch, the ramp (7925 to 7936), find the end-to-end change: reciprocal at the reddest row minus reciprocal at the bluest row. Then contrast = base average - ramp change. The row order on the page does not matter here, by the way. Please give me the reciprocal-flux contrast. 1.85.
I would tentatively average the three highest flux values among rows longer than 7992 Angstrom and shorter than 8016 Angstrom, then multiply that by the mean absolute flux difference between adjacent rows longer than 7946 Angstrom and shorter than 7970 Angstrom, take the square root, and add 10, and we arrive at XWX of 10.52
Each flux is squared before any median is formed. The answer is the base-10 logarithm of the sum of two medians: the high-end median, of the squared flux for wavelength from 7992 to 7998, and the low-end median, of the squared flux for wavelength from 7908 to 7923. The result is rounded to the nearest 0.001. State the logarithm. 0.049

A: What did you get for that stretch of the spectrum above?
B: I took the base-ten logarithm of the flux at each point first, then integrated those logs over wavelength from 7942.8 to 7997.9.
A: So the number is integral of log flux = -6.1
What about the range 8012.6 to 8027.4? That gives -1.5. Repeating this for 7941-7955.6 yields -1.6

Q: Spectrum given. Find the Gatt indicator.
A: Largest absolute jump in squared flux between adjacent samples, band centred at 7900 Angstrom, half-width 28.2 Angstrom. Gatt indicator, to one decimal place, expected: 1.9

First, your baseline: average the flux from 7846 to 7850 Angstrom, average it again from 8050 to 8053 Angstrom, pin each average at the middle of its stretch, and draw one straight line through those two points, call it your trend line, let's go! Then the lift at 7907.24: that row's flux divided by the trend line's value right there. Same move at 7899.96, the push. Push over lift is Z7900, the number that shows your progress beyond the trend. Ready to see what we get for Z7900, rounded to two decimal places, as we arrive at 0.80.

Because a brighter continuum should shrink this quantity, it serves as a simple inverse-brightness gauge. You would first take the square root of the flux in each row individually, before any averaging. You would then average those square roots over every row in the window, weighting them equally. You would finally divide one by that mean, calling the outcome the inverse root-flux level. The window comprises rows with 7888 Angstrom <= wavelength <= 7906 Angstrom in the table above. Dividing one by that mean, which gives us 1.22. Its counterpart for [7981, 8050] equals 1.15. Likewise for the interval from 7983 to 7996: 1.16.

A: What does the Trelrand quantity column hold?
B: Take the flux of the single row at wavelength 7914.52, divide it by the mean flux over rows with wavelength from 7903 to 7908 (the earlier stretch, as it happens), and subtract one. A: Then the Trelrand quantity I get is 0.14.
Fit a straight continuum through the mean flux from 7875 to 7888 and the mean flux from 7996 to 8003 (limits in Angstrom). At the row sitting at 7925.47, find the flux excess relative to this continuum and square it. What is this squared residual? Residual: 0.022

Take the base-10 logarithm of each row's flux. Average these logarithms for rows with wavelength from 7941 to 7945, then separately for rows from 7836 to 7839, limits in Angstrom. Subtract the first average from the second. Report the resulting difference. 0.09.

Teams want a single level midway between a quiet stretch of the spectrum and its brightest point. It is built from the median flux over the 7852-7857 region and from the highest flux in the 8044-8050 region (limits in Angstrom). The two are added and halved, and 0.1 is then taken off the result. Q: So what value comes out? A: 0.74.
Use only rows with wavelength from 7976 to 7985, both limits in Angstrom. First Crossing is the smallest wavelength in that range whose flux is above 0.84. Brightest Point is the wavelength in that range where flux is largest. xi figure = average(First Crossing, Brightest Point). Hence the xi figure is 7980.4 Angstrom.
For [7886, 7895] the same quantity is 7890.9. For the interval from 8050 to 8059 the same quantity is 8056.1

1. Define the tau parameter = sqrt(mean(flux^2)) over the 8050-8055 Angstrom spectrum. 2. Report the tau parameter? 0.75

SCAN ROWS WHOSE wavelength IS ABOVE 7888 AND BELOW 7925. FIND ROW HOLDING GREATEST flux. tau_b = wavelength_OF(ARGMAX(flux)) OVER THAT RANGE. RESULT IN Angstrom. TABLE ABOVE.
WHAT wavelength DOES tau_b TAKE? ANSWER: 7892.69 Angstrom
